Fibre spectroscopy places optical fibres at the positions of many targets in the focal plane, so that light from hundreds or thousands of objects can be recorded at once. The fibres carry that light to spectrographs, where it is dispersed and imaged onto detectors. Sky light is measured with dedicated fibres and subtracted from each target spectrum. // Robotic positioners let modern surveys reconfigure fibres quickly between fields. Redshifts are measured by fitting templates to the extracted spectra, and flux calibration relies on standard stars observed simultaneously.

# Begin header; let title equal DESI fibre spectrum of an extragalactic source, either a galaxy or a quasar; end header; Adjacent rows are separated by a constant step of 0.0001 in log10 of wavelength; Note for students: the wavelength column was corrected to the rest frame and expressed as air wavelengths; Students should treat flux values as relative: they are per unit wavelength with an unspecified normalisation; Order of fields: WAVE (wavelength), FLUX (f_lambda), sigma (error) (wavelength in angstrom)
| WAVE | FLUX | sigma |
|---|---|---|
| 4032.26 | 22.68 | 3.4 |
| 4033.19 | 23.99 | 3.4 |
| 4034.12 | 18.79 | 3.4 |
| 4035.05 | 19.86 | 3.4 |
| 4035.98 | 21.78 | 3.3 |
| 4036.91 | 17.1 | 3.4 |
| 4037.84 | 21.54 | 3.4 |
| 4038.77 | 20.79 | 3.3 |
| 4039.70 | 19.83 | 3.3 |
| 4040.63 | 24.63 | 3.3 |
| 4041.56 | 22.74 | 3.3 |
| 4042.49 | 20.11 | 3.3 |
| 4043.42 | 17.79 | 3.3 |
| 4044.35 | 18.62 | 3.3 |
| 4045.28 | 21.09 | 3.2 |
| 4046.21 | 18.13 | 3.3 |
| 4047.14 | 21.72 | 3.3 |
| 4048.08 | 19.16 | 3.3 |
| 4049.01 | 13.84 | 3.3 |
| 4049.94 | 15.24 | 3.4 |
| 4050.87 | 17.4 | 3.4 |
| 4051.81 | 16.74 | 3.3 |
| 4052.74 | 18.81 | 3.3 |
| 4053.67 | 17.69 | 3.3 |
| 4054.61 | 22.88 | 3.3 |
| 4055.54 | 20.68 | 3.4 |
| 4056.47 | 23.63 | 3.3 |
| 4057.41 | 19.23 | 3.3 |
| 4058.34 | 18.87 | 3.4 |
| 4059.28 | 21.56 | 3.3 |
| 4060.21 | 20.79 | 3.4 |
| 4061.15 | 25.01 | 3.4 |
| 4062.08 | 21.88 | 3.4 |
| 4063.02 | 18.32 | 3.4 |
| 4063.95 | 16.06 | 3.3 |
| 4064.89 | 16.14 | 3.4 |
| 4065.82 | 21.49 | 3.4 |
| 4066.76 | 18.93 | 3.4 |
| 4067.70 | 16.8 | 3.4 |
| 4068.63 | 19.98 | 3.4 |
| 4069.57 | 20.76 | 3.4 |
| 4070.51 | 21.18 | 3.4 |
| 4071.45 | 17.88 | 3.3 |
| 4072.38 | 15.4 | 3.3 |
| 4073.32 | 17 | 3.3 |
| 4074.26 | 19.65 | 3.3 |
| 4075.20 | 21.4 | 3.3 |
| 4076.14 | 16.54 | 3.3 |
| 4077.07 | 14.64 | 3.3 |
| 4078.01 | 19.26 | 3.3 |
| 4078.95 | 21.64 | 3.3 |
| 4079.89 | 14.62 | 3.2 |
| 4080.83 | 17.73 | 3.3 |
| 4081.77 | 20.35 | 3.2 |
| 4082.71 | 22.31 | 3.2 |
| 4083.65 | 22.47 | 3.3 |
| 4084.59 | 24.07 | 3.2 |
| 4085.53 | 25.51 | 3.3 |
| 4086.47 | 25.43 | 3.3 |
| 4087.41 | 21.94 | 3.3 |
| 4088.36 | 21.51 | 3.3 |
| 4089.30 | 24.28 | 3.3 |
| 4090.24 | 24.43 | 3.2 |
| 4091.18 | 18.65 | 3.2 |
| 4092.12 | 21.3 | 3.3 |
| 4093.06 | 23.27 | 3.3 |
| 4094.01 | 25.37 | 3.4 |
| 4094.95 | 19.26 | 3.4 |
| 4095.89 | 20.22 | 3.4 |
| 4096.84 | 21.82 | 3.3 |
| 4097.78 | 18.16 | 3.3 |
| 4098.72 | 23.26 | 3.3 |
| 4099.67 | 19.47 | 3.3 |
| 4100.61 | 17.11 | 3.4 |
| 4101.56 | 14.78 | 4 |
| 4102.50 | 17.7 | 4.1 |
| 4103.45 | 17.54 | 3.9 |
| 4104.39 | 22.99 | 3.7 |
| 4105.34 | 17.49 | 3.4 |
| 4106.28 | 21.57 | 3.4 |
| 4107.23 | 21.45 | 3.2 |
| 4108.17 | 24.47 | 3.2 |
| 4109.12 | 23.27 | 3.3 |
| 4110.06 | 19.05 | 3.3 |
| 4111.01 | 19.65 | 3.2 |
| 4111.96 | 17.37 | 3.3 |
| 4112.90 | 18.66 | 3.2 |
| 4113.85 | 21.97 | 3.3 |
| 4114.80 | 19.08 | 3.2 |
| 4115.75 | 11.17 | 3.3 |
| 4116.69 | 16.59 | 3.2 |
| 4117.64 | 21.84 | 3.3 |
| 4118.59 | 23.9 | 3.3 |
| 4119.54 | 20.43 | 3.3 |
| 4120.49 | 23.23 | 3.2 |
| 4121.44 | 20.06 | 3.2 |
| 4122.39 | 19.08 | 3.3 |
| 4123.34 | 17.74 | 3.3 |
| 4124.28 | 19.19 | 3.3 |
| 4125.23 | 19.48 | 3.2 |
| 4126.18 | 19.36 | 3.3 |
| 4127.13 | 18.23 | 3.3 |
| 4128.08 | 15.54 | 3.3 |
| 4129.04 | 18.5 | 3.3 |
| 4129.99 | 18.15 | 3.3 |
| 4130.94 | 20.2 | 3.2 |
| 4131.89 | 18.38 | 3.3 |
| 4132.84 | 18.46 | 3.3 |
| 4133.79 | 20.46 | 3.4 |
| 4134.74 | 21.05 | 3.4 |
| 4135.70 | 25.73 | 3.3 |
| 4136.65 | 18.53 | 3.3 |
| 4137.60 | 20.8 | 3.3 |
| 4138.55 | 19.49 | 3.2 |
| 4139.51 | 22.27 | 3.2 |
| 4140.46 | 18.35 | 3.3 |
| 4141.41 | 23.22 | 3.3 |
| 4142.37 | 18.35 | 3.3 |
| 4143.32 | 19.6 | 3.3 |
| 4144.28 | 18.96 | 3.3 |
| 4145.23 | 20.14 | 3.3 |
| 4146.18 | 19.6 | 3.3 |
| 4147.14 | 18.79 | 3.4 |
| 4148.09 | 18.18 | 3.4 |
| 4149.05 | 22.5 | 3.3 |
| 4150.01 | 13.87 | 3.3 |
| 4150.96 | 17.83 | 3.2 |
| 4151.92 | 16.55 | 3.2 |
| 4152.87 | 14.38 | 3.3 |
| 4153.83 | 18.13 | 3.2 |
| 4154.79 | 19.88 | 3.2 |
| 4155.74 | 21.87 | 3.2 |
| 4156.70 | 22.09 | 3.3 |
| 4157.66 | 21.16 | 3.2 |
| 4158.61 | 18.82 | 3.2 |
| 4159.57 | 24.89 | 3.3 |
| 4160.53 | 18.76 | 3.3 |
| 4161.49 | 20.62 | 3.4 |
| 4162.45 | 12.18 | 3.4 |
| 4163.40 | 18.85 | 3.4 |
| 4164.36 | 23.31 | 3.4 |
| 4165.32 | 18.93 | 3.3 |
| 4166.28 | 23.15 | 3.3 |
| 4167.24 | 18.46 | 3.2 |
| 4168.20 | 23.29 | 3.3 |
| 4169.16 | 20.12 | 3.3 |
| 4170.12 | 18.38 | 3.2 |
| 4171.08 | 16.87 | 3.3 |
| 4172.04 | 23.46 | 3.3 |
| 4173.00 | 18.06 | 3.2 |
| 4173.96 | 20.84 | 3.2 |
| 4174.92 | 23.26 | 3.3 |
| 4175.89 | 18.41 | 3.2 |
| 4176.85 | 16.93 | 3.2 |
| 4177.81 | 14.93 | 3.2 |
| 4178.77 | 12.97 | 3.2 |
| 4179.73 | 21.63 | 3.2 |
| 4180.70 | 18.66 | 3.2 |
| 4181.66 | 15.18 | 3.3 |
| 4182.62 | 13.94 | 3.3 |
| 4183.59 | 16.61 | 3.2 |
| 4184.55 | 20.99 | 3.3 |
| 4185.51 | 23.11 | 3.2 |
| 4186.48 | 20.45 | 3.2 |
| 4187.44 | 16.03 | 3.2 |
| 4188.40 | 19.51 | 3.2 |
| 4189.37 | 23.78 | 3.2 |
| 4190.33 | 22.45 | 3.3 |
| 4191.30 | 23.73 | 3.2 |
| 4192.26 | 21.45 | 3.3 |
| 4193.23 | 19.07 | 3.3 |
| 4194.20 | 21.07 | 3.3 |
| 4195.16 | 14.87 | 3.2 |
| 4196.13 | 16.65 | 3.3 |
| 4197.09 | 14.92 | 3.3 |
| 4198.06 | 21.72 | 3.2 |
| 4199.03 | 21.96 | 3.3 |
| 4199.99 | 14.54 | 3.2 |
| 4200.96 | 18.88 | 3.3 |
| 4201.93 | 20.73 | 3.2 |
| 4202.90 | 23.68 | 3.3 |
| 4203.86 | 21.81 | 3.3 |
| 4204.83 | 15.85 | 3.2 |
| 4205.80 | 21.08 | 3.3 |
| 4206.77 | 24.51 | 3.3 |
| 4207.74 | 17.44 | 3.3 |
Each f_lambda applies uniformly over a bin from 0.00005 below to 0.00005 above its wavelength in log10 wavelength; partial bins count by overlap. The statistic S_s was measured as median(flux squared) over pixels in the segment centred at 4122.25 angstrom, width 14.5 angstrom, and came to 368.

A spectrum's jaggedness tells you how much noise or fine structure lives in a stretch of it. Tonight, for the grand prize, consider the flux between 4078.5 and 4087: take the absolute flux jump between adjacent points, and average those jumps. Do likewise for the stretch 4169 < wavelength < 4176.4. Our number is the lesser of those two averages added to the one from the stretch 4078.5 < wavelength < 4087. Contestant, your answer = 4.5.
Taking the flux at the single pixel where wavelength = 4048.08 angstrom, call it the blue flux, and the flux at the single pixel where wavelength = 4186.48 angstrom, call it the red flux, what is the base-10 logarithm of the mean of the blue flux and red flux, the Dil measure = 1.30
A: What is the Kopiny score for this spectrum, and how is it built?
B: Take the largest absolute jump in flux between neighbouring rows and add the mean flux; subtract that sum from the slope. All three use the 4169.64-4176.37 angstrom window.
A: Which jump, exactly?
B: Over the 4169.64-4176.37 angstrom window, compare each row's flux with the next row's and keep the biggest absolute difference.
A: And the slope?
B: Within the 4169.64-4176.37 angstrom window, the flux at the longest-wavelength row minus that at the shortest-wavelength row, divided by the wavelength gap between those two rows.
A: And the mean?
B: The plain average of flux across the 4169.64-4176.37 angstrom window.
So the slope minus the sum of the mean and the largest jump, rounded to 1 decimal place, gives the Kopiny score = -26.5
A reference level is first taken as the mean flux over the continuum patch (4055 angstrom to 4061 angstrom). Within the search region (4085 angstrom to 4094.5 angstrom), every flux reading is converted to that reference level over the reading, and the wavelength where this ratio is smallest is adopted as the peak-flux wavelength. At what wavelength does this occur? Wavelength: 4085.53 angstrom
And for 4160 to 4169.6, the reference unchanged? 4164.36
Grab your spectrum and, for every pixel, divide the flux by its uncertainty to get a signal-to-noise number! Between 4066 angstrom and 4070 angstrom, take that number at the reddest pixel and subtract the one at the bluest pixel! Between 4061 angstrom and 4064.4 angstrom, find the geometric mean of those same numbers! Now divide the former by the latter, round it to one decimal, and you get 0.1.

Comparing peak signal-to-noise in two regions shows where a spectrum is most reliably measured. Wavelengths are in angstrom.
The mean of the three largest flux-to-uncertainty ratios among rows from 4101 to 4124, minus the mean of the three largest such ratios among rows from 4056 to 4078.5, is 0.4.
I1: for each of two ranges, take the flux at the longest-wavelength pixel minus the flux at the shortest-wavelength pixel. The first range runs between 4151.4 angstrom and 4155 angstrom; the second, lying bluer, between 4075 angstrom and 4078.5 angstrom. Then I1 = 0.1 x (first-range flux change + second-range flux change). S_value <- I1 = 0.1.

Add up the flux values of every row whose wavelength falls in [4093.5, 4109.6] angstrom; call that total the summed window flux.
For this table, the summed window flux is 346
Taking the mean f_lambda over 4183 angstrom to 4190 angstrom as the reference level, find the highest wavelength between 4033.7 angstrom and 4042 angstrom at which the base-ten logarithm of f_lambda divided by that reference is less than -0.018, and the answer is 4036.91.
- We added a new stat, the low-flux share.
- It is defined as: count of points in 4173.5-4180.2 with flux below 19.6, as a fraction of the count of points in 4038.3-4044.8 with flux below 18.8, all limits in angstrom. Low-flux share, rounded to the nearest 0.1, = 2.0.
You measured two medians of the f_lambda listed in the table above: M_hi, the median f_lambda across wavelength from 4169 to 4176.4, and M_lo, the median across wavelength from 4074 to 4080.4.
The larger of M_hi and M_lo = 19.3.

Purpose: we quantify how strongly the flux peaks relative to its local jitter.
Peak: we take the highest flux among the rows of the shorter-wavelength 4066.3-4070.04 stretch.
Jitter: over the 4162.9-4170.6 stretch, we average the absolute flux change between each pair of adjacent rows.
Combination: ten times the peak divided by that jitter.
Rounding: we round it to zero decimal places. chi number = 53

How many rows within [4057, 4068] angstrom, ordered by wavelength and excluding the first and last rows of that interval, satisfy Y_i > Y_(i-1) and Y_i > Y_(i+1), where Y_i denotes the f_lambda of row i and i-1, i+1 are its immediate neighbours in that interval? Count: 3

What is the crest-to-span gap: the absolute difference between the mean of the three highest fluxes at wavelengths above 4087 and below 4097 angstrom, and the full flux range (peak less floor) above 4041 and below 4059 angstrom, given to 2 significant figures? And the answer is 15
